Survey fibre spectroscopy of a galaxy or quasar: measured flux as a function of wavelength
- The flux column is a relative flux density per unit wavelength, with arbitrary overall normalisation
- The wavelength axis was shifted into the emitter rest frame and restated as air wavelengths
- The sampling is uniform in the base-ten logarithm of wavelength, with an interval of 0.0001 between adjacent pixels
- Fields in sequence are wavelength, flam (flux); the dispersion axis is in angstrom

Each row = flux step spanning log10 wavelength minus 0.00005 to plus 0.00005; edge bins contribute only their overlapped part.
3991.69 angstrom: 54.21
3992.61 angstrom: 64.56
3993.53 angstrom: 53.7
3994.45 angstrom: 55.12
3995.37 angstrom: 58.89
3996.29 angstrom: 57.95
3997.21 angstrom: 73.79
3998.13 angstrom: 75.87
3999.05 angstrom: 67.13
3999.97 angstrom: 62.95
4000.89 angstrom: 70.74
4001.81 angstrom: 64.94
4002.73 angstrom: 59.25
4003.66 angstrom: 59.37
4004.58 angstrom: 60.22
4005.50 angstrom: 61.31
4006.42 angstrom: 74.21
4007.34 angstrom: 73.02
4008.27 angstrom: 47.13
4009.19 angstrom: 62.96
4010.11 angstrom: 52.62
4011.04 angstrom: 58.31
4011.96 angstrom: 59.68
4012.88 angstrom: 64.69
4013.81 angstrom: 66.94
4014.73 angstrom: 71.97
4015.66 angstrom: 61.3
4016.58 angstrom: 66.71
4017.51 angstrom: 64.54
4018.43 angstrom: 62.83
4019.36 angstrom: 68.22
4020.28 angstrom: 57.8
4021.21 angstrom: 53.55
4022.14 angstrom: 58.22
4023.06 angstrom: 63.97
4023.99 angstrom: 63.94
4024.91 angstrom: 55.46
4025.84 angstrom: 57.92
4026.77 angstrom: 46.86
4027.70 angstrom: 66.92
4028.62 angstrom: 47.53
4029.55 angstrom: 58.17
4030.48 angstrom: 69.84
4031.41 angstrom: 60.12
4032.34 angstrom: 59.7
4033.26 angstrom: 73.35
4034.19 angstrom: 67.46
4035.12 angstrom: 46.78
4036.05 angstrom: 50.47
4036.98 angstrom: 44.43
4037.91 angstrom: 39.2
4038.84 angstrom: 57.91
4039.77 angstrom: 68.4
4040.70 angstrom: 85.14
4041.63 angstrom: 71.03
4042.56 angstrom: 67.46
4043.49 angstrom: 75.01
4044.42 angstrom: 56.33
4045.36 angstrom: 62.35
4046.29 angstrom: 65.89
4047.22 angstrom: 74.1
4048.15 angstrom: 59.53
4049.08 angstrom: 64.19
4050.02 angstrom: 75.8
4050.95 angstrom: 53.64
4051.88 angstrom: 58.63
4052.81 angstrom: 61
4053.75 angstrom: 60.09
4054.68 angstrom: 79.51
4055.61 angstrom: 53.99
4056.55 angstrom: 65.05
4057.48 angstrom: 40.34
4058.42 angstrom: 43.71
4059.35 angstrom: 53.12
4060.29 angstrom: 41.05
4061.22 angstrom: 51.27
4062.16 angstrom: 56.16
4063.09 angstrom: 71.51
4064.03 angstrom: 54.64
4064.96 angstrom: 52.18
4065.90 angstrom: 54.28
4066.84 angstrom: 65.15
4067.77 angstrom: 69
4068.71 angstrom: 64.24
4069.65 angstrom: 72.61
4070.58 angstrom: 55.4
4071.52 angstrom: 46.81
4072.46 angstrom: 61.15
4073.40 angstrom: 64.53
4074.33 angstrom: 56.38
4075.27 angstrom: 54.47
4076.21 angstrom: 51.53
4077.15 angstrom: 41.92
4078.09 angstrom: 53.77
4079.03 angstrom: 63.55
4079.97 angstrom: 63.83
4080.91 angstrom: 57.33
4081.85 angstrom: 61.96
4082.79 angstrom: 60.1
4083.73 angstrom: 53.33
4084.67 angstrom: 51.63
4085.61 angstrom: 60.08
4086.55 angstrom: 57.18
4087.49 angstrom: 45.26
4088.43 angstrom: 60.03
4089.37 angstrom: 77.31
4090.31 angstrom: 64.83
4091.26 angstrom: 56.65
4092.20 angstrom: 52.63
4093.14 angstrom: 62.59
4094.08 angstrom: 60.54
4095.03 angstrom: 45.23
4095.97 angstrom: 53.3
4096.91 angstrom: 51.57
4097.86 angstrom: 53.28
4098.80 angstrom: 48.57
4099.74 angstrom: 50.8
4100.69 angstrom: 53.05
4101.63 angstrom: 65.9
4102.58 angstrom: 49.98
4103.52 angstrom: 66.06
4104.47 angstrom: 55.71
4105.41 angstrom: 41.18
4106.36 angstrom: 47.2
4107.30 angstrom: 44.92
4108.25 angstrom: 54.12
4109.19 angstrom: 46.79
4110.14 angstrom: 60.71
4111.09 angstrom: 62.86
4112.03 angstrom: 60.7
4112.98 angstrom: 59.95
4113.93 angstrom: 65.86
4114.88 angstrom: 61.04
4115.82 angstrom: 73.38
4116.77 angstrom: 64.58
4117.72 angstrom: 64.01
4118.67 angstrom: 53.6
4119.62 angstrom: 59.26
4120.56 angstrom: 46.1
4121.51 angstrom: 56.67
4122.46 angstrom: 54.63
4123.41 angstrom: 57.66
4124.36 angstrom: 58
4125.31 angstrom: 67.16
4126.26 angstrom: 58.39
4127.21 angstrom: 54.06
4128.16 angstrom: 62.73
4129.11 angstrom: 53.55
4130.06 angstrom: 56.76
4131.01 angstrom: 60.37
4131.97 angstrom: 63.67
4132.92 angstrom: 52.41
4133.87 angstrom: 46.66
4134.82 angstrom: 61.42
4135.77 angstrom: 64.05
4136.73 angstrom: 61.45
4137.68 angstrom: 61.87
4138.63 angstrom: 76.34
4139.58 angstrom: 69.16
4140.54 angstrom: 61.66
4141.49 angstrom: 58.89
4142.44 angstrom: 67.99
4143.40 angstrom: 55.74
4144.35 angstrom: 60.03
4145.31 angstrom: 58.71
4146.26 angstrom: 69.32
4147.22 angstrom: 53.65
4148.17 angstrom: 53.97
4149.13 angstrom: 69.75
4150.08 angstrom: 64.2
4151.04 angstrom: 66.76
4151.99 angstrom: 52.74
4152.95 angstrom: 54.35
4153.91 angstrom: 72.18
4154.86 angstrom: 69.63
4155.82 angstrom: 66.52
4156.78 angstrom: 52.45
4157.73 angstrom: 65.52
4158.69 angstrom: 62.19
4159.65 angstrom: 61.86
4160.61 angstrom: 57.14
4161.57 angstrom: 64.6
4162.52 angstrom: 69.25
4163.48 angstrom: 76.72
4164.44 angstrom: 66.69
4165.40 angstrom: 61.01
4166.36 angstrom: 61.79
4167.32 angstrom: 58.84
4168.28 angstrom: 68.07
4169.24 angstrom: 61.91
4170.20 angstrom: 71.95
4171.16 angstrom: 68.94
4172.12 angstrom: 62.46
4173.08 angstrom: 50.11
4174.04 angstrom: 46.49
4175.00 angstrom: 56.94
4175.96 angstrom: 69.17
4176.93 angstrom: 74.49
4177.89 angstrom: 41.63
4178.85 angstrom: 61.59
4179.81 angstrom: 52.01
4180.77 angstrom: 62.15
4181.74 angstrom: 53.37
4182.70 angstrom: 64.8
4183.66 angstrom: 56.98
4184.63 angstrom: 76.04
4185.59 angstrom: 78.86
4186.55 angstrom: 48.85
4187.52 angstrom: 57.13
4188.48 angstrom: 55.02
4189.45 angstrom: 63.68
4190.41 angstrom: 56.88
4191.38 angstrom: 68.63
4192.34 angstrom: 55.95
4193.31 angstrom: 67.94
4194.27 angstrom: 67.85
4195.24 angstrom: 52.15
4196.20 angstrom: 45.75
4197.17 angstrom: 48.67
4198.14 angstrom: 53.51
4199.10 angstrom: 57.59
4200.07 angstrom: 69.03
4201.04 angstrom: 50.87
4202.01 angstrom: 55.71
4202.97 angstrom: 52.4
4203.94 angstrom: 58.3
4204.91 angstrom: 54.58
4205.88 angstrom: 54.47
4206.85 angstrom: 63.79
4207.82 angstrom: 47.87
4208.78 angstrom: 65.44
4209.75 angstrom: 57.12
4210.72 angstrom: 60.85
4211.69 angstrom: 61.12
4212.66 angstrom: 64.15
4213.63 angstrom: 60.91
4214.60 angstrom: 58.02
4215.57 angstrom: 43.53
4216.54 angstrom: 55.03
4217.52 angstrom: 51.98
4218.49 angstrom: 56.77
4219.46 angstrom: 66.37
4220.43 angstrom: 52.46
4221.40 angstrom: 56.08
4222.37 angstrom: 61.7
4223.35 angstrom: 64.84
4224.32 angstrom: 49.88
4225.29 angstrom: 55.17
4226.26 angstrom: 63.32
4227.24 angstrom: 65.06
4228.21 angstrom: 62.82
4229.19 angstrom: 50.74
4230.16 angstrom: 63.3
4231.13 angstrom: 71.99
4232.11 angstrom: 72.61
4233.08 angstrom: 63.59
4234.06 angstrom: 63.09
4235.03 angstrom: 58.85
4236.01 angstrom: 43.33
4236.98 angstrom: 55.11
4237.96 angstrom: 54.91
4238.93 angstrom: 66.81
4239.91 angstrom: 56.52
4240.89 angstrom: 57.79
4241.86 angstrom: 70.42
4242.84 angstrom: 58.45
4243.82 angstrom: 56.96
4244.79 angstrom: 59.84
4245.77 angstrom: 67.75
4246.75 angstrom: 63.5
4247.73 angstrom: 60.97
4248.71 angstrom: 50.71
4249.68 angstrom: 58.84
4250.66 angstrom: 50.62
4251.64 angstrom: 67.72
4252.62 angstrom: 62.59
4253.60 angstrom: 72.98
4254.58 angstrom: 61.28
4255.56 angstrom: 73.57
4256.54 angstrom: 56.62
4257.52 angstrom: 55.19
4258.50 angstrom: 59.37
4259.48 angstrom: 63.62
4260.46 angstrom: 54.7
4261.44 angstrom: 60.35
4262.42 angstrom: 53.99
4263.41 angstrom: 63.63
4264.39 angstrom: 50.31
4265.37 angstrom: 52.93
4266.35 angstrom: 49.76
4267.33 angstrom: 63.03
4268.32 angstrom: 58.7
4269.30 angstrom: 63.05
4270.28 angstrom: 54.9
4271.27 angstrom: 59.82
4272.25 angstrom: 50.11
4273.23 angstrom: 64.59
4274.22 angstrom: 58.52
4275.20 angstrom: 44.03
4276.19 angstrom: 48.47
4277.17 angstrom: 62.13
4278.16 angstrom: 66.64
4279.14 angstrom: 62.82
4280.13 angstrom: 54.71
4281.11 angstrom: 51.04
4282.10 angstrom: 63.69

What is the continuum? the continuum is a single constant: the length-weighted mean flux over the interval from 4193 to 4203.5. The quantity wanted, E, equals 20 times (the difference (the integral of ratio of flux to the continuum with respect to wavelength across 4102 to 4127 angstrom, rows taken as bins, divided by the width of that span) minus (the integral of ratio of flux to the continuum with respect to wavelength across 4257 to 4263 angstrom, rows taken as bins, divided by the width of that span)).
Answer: -0.2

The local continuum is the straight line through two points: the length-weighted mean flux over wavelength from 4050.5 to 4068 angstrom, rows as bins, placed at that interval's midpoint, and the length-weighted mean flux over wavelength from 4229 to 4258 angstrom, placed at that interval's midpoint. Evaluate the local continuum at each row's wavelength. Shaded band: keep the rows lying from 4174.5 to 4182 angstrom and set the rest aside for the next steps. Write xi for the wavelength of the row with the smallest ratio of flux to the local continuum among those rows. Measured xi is 4177.89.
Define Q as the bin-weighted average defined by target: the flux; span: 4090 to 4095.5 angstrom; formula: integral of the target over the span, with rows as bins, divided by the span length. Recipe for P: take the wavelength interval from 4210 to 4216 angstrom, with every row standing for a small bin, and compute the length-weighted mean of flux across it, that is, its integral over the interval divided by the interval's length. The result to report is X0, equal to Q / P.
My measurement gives 0.98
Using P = 58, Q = 57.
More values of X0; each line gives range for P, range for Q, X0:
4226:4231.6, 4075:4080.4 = 0.87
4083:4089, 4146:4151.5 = 1.13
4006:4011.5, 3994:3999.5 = 1.06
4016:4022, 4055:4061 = 0.81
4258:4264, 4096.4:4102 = 0.91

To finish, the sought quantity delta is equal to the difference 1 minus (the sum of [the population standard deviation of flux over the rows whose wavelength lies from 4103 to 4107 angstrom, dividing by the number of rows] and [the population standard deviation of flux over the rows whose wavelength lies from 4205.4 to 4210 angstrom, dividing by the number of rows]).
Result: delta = -15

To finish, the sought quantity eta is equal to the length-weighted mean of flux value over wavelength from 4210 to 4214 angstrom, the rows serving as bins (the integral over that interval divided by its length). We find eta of 61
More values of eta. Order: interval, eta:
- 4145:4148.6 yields 59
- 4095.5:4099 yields 52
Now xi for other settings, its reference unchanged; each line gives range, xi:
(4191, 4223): 4215.57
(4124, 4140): 4133.87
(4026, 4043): 4037.91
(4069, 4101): 4077.15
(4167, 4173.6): 4173.08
